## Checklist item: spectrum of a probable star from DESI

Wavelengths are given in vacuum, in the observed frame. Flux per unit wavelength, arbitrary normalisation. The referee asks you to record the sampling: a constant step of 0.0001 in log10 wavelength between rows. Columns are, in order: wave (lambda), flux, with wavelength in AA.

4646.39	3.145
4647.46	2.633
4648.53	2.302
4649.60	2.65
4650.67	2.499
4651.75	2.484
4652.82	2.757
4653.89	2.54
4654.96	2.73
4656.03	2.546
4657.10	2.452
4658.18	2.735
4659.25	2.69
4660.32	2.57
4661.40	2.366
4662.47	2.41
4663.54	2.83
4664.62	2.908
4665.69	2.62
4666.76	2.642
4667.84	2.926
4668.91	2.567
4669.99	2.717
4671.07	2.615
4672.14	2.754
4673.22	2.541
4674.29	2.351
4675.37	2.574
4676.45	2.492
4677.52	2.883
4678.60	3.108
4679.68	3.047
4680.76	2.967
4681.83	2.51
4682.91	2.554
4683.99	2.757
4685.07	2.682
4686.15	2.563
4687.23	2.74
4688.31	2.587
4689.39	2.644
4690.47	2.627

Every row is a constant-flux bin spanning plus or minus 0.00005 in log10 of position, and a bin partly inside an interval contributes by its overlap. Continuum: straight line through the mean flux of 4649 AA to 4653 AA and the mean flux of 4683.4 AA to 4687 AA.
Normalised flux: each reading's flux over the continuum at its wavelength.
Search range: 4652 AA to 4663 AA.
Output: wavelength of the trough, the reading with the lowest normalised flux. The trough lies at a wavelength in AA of 4661.40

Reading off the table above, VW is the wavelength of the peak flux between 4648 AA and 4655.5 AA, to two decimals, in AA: 4652.82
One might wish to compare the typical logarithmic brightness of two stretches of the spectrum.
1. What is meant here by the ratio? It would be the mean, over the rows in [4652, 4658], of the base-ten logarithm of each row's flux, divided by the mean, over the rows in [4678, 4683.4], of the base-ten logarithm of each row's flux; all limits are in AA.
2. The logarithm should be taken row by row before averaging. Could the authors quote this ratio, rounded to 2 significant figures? 0.92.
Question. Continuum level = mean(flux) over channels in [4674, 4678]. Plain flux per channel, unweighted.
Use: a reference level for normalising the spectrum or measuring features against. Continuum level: 2.58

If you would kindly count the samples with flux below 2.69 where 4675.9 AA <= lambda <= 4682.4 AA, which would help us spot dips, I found 2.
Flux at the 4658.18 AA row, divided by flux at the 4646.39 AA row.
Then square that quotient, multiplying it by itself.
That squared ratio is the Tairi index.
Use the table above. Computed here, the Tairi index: 0.76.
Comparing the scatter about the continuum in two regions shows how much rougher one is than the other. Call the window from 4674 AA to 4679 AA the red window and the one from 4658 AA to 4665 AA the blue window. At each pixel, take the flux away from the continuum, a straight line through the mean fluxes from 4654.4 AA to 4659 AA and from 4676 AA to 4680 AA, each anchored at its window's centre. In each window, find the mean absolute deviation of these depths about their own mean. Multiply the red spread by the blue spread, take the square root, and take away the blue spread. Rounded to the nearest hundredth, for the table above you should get 0.03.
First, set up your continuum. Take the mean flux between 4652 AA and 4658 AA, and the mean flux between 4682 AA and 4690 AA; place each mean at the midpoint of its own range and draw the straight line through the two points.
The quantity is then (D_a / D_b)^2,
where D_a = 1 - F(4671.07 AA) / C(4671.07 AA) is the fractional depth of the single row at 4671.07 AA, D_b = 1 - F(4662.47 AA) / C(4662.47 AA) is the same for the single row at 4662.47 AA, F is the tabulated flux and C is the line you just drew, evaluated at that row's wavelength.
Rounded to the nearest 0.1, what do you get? 0.0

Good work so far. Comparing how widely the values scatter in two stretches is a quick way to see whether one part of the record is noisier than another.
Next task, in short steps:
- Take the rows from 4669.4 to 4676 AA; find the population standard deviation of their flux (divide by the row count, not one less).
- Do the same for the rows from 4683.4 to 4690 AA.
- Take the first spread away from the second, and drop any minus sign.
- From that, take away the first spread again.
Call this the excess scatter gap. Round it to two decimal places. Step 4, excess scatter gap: -0.07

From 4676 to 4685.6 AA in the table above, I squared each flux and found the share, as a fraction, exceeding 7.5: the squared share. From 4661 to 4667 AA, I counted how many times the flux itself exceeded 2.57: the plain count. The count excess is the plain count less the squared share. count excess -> 3.44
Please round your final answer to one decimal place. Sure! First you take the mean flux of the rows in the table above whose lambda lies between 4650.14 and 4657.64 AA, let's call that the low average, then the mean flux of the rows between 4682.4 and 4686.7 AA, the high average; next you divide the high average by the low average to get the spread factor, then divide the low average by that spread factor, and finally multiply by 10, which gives 25.1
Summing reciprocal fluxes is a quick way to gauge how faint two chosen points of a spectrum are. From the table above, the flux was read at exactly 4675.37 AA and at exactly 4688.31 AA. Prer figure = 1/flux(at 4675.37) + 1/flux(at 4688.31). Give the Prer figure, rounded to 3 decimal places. 0.775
